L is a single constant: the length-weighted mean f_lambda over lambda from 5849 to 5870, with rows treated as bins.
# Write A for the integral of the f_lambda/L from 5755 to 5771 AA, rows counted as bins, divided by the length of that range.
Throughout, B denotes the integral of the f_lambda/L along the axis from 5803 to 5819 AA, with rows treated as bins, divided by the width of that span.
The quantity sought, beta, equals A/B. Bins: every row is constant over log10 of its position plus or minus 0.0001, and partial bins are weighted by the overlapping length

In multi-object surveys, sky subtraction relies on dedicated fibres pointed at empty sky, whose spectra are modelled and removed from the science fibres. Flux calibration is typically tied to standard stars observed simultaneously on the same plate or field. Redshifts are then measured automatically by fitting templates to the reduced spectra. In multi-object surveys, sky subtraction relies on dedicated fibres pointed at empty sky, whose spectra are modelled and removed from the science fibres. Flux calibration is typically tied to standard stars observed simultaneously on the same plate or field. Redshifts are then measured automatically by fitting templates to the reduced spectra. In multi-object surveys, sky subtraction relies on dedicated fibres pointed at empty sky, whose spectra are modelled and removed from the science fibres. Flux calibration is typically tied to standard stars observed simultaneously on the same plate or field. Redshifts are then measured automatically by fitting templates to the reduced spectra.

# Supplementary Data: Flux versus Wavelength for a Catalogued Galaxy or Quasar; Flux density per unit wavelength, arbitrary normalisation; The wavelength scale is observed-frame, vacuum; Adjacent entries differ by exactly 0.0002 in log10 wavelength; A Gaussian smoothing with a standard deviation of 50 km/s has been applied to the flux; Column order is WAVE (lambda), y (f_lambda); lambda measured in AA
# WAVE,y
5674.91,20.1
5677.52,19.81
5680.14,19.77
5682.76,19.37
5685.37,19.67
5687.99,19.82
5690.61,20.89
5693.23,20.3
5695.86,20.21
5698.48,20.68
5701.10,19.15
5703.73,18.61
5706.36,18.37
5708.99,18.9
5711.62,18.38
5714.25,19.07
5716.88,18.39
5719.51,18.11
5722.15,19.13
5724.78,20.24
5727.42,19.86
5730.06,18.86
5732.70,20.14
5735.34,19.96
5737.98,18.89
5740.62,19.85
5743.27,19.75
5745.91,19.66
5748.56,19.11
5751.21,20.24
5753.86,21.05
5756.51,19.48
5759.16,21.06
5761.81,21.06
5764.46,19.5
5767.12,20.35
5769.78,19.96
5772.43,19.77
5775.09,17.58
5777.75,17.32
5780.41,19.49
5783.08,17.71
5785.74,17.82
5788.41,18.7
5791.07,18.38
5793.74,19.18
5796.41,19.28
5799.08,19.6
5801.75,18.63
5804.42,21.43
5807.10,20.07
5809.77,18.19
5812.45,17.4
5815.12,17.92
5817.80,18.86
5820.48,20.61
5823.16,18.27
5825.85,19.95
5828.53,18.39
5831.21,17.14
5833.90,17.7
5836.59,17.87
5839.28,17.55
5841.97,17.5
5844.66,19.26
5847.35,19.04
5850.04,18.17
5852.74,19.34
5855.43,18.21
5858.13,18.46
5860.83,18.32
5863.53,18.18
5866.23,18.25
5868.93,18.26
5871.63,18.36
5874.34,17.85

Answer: 1.07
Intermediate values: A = 1.10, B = 1.031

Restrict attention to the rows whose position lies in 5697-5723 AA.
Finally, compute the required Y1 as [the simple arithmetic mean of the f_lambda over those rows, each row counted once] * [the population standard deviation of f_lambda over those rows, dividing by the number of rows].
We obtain 13.1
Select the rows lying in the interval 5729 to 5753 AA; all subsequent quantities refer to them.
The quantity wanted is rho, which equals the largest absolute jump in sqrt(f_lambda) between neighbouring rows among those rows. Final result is 0.14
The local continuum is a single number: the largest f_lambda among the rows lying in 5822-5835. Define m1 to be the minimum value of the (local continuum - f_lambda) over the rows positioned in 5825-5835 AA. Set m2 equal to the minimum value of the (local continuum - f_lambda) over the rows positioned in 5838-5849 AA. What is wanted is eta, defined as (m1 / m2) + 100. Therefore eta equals 100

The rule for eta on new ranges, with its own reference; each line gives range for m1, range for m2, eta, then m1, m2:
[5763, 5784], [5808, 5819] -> 100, -0.4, 1.1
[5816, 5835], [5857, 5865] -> 100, -0.7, 1.5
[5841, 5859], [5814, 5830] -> 99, 0.6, -0.7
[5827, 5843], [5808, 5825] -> 98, 1.6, -0.7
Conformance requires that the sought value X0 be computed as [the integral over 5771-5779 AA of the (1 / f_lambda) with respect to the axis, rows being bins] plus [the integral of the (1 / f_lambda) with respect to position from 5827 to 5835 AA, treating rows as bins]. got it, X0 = 0.89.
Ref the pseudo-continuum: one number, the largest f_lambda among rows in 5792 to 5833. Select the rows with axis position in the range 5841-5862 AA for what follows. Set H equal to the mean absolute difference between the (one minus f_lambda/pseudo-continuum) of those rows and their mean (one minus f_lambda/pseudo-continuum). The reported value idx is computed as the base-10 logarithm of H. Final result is -1.63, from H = 0.024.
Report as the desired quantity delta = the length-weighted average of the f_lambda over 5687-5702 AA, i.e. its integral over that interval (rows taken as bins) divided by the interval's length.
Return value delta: 20.2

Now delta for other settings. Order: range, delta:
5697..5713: 19.0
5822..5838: 18.2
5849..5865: 18.4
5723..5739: 19.7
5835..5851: 18.2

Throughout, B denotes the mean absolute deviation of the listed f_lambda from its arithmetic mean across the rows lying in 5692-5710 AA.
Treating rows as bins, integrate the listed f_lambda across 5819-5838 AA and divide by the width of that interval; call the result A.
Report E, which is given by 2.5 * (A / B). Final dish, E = 58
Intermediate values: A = 18.6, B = 0.8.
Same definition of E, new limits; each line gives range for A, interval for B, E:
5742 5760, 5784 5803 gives 105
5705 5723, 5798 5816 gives 41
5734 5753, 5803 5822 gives 38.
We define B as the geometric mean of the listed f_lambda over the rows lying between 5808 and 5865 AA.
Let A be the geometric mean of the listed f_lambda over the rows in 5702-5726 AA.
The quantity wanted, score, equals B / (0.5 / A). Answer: 691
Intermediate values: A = 18.8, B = 18.4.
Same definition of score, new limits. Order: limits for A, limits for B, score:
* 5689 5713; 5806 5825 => 730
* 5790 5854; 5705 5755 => 724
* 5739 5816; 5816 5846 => 710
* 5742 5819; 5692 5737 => 742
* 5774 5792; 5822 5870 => 664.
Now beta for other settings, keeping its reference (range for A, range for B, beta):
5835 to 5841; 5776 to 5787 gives 0.98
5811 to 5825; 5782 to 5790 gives 1.03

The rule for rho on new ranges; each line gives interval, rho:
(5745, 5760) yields 0.18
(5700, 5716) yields 0.08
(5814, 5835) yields 0.27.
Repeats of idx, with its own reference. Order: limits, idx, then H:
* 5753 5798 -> -1.34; 0.045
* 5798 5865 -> -1.41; 0.039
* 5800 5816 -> -1.25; 0.056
